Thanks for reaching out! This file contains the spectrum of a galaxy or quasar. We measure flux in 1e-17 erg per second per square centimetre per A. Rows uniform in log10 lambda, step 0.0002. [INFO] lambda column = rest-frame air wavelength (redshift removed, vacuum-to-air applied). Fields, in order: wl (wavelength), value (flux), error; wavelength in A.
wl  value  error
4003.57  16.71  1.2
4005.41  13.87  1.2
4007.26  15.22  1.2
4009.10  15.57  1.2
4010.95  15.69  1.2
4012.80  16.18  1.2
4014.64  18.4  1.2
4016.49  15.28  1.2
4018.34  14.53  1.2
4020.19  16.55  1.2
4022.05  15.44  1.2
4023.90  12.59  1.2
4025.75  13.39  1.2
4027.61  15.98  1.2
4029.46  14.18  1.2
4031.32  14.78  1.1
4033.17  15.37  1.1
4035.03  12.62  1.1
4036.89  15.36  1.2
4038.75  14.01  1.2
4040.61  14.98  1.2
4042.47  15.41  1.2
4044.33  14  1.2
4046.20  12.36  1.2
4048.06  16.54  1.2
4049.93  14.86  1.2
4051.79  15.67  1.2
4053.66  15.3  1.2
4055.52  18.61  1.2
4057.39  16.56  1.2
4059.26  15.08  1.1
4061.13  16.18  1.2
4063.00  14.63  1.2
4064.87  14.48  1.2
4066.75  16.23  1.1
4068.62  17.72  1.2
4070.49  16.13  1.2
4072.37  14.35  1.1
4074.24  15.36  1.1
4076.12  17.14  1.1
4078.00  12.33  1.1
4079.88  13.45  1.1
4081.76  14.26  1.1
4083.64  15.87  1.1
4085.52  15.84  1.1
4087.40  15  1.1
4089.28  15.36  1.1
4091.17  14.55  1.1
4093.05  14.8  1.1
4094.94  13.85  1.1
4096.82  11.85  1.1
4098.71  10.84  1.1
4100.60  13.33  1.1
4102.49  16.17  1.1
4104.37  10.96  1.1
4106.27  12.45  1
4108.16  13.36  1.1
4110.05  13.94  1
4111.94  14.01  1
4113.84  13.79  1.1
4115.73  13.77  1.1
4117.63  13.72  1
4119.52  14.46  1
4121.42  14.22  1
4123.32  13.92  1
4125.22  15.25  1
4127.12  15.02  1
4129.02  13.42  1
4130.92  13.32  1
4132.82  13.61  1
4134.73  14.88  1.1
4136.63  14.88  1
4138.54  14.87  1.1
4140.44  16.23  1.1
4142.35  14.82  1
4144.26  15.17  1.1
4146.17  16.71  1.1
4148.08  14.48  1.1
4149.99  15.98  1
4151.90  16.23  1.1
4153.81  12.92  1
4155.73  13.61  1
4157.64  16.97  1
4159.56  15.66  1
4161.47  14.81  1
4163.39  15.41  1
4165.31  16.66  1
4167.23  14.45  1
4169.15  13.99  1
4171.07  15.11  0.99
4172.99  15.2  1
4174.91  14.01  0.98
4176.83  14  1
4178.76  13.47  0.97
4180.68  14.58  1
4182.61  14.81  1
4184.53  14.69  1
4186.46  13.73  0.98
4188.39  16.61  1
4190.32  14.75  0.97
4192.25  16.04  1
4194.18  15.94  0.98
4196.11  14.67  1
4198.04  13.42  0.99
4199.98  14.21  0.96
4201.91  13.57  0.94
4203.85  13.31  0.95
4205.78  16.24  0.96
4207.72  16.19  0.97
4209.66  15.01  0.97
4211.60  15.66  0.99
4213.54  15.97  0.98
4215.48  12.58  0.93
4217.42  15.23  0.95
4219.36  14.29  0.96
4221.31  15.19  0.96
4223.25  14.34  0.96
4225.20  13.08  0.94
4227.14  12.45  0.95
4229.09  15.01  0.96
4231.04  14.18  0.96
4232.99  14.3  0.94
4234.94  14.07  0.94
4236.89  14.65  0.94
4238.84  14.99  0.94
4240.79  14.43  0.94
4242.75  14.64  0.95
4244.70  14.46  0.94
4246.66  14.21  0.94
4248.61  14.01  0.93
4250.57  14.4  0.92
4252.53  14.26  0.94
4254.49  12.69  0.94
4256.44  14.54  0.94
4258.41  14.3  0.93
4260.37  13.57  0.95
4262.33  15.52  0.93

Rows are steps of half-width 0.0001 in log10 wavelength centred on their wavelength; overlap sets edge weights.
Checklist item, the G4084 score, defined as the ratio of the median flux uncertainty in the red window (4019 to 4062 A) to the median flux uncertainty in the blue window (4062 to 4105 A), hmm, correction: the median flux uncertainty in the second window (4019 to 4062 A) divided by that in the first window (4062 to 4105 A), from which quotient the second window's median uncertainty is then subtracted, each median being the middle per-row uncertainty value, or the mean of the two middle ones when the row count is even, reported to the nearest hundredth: -0.11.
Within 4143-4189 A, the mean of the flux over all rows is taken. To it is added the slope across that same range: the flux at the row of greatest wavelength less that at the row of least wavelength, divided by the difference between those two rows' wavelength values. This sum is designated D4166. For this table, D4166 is 15.0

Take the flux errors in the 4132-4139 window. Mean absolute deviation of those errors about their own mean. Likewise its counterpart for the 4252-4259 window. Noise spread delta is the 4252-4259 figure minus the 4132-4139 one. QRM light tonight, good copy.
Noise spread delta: -0.046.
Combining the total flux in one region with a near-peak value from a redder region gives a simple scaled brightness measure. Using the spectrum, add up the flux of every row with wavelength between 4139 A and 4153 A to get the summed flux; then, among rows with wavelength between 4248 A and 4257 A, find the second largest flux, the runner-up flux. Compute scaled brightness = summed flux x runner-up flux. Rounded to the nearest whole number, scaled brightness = 1579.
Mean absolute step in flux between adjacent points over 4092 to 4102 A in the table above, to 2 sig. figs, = 1.6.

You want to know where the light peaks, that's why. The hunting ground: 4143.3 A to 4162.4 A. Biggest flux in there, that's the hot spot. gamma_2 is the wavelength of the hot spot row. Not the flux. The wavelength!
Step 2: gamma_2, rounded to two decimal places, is 4157.64 A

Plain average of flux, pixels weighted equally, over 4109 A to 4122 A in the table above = 14.0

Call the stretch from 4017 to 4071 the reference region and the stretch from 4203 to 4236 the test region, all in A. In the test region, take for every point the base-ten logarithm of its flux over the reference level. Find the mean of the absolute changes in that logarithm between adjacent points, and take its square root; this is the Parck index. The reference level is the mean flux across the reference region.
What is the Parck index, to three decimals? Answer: 0.192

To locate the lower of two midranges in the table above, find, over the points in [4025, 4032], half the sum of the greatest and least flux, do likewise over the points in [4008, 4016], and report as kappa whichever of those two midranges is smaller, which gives 14.7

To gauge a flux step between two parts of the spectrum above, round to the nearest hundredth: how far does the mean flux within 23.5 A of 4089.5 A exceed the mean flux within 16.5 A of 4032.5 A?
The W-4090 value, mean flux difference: -0.27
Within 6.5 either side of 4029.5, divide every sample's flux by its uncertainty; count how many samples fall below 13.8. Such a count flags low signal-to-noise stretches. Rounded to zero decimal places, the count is 6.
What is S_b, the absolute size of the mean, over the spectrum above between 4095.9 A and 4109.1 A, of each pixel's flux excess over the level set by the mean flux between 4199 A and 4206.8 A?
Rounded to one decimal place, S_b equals 1.6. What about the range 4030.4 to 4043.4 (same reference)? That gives 0.3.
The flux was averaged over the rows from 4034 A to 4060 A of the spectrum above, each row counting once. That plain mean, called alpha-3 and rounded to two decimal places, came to 15.10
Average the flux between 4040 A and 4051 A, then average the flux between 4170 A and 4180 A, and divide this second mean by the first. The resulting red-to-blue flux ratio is 0.98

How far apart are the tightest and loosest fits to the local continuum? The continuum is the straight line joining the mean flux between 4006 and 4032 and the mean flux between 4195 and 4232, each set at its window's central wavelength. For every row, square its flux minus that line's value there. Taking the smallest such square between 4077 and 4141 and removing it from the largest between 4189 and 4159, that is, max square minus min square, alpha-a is 4.2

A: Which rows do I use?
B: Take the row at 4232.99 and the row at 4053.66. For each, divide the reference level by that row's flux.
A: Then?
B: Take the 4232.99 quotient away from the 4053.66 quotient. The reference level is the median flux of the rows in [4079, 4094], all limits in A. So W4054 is -0.07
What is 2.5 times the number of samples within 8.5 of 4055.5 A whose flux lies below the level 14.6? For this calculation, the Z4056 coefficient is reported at 0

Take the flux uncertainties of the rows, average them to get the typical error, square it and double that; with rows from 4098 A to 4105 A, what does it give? 2.42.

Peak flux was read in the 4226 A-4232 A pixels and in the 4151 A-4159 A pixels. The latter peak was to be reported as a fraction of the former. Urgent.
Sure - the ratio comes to 1.13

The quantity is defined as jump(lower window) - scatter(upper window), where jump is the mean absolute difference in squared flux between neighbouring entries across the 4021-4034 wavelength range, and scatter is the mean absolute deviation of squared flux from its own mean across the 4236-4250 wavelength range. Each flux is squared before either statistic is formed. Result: 38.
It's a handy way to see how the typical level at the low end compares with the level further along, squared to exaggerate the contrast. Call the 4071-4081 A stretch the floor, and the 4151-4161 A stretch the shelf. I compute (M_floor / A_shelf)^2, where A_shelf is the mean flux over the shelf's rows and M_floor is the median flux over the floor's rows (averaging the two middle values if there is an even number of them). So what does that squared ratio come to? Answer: 0.91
